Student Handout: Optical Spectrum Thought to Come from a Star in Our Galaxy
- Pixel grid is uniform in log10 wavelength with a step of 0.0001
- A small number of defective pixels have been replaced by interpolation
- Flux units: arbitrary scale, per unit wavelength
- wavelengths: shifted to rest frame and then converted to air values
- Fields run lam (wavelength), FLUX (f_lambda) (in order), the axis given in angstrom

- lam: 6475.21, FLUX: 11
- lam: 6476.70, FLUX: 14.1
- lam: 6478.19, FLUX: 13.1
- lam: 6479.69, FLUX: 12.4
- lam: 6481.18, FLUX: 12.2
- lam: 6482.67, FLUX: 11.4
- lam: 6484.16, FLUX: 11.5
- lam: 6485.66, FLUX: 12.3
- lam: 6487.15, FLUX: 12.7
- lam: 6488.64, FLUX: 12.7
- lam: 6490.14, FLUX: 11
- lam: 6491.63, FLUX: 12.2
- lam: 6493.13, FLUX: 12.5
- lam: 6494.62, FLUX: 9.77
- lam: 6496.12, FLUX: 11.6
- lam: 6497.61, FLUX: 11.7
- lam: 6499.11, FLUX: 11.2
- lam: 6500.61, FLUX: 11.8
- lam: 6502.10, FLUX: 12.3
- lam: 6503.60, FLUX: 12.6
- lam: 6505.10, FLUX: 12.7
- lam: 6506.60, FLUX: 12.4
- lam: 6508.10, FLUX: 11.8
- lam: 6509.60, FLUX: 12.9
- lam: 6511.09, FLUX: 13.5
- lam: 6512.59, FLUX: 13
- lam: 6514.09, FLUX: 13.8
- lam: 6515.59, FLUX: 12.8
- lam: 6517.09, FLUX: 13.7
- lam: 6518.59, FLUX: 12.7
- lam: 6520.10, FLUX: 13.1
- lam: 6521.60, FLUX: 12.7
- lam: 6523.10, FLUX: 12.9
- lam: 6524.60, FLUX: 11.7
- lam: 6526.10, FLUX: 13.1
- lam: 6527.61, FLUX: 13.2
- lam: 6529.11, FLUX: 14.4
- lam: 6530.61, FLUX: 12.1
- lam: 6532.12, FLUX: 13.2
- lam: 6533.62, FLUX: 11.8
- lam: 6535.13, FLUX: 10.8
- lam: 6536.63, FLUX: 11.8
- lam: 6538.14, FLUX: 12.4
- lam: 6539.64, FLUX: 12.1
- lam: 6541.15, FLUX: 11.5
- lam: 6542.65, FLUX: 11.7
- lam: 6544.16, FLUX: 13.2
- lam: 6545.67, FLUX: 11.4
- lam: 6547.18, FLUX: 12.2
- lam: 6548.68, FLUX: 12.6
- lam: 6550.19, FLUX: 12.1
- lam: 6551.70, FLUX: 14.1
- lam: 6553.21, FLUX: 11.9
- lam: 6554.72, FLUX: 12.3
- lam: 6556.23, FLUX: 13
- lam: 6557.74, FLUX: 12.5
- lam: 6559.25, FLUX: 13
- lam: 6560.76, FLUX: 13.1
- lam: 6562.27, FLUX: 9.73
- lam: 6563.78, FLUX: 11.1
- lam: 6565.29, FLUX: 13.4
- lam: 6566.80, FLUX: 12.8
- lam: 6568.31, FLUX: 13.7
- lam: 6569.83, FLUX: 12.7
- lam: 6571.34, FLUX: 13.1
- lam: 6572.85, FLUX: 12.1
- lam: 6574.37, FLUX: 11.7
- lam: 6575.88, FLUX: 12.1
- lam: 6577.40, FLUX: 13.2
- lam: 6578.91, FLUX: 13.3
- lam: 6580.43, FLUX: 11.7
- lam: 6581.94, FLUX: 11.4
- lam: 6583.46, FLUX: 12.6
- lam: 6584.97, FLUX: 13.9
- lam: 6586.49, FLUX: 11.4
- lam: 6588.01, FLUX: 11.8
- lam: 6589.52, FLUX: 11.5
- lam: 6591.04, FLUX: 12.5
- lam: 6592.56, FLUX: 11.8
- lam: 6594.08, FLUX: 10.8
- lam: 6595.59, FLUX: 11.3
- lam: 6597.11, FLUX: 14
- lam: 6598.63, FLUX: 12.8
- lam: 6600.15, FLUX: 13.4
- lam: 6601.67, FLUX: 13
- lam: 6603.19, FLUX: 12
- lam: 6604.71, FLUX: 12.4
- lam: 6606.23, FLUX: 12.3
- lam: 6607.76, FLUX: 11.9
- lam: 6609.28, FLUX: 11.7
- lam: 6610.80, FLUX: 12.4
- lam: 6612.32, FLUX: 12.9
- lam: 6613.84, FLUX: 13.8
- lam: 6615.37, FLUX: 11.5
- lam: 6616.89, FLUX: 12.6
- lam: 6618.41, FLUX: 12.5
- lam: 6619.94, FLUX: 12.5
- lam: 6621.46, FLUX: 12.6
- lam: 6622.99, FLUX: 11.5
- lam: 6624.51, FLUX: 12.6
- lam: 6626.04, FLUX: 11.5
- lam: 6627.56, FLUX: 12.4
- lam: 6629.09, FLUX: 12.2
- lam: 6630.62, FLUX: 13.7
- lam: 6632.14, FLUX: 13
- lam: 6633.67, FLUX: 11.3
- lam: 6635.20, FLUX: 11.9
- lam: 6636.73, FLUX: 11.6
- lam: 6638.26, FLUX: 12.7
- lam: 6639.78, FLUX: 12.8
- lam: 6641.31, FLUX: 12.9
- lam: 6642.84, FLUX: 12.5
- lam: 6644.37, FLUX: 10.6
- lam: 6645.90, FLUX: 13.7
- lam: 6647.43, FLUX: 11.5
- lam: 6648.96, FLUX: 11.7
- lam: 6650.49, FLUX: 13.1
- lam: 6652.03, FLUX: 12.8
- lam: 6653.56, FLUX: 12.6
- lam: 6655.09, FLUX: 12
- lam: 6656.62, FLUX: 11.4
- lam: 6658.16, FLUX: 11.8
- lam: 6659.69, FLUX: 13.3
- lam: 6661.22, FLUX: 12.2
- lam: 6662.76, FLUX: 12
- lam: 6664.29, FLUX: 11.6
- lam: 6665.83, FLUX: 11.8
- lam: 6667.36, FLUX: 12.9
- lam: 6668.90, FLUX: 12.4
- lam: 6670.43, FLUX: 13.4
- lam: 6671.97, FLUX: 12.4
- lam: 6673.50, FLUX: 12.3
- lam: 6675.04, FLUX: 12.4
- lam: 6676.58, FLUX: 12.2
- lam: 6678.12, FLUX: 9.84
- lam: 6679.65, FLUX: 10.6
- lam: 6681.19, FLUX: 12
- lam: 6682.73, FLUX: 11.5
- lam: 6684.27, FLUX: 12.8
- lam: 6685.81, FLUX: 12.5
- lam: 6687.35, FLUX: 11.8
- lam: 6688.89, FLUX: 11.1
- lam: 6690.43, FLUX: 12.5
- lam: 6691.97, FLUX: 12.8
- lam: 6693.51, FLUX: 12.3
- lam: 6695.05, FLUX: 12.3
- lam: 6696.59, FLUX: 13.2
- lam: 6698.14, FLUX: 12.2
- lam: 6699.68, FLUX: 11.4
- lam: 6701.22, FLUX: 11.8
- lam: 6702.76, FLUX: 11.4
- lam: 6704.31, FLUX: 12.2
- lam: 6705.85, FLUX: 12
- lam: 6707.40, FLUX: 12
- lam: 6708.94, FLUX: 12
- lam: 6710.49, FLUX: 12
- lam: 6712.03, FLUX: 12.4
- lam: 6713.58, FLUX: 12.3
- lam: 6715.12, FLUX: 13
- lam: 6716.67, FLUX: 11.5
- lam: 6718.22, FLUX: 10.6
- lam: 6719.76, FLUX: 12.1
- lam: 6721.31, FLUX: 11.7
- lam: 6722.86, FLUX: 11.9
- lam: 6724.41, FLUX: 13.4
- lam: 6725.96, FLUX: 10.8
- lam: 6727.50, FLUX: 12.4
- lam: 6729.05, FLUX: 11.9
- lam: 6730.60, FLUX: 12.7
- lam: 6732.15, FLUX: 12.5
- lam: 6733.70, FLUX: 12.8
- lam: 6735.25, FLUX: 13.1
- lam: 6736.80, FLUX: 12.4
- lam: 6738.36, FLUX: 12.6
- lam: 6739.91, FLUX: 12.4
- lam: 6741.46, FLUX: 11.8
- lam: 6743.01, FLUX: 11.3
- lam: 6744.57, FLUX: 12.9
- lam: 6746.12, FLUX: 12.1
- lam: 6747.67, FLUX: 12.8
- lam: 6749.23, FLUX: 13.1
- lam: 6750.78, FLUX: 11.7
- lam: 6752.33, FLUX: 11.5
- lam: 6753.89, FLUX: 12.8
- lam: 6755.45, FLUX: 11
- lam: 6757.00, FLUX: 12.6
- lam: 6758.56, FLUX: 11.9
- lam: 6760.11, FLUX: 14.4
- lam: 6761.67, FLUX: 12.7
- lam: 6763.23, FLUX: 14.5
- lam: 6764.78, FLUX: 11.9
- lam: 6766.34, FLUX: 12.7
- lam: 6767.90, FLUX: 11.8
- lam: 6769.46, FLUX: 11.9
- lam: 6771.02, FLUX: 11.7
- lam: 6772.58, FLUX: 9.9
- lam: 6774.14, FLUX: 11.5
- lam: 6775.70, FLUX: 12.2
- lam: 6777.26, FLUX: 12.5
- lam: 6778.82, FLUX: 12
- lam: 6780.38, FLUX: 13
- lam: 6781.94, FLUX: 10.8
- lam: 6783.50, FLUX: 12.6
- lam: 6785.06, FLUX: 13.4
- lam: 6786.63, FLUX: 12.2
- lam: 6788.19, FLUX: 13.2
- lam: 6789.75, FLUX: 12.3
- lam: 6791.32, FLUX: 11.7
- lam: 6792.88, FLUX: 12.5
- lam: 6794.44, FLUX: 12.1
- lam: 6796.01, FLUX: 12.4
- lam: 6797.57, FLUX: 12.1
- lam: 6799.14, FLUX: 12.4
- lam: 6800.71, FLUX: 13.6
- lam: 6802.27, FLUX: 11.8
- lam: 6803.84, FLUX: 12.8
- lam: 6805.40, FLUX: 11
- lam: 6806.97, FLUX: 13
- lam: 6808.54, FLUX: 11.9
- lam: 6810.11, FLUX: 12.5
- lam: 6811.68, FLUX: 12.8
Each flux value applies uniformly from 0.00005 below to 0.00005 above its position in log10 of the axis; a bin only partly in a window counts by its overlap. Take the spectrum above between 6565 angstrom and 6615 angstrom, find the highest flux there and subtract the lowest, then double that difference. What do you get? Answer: 6.4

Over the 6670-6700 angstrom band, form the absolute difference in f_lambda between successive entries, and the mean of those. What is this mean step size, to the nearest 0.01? 0.75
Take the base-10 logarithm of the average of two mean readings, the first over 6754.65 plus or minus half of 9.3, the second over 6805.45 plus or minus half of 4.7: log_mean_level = 1.08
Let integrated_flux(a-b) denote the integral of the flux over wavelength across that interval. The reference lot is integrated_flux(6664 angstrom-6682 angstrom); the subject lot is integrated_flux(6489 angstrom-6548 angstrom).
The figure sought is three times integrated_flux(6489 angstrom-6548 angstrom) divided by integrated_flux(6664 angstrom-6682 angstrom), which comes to 10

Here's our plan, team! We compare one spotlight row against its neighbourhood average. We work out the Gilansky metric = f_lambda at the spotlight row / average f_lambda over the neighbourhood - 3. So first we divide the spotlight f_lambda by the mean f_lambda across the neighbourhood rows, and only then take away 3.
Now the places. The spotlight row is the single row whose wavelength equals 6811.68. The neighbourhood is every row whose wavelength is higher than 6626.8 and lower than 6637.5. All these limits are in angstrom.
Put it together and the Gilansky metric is -1.96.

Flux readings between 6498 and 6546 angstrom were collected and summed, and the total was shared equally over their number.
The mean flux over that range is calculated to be 12.5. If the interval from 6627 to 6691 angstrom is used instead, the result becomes 12.2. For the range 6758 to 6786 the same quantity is 12.3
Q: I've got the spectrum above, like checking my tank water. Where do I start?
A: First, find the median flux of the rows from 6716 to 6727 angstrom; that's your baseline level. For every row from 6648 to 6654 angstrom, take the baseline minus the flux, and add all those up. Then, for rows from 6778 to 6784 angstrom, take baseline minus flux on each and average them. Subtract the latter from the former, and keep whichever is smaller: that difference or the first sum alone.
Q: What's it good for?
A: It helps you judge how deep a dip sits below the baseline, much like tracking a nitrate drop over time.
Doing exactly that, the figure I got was -3.4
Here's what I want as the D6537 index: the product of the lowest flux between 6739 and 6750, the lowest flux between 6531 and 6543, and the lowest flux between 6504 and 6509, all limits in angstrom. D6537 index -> 1440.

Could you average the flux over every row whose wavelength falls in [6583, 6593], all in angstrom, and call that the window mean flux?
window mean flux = 12.2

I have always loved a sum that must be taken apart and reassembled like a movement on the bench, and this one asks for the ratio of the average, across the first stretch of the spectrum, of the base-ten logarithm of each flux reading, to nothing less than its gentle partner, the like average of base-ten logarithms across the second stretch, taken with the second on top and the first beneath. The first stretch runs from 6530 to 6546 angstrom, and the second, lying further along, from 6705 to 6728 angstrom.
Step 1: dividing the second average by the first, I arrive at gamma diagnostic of 1.00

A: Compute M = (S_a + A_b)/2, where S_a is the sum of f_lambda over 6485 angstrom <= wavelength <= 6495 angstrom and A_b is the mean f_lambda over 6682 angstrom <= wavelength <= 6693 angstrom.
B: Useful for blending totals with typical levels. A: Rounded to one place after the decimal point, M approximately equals 47.7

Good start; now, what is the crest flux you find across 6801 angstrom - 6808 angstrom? 13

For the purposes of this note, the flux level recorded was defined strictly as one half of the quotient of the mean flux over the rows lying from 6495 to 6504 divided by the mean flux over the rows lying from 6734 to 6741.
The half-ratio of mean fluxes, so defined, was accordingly 0.47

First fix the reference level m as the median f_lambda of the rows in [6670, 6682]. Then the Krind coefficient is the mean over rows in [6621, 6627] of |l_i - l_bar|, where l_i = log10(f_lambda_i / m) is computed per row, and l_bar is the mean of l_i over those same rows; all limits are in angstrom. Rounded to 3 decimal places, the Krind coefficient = 0.020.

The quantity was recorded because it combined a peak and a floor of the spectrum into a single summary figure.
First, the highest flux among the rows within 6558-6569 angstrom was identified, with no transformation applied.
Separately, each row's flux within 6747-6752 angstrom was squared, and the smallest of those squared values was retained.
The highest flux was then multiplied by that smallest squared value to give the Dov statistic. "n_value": 1875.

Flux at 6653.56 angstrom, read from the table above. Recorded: 12.6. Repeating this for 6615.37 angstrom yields 11.5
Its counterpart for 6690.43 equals 12.5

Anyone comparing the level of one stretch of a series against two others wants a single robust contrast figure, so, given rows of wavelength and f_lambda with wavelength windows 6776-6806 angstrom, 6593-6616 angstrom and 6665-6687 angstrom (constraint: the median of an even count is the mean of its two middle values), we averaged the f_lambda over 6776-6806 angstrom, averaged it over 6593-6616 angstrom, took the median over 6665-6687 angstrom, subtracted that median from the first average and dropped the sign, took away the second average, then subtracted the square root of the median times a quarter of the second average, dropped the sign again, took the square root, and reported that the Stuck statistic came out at 4.312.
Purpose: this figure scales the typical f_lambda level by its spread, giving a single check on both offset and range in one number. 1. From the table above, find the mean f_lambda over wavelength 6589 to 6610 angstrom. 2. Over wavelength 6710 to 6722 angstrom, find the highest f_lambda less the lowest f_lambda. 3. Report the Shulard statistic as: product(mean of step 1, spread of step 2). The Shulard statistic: 29.4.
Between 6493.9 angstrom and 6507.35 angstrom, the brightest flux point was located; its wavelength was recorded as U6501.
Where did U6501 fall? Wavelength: 6505.10 angstrom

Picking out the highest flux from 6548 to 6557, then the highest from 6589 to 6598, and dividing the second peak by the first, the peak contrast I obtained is 0.99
